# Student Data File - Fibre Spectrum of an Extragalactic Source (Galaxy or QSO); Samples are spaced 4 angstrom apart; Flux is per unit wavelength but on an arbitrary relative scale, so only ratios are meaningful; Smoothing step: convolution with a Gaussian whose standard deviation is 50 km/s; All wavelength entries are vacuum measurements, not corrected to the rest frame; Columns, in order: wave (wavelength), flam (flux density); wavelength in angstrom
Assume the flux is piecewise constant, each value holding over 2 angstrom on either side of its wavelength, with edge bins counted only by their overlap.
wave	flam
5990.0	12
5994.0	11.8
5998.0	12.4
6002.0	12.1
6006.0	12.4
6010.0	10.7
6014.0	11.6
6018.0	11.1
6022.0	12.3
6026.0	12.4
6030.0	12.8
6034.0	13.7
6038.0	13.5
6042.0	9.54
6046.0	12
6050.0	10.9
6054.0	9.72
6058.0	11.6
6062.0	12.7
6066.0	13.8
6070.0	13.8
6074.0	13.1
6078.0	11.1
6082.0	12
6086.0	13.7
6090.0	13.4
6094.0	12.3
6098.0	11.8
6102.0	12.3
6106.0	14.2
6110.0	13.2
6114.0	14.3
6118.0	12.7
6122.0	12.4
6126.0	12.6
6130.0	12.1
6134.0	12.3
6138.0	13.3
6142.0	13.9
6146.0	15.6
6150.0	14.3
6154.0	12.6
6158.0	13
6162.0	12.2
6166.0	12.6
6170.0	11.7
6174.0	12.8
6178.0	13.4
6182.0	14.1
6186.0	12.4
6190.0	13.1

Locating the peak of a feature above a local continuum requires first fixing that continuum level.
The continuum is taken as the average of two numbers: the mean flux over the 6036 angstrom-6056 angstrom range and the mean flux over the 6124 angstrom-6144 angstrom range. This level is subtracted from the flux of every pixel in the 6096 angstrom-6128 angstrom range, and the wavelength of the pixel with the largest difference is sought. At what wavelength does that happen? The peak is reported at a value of 6114.0 angstrom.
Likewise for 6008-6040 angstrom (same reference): 6034.0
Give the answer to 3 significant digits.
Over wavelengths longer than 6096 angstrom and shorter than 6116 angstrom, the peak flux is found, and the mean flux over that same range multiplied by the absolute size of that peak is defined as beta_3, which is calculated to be 188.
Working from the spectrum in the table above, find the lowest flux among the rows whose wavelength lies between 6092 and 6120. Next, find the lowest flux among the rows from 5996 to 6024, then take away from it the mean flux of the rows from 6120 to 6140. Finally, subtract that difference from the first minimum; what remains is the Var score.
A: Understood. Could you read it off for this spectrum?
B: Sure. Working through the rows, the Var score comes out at 13.6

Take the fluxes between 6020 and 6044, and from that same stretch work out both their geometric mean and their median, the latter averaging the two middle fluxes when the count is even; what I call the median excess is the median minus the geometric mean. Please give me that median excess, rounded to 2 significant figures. 0.31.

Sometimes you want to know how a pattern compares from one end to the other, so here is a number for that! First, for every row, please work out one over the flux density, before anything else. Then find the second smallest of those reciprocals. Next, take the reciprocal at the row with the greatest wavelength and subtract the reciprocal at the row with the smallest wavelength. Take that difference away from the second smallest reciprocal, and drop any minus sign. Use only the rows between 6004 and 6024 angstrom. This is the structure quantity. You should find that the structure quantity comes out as 0.081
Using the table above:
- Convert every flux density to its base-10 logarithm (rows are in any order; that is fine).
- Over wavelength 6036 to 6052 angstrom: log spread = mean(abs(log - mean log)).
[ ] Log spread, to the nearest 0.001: 0.048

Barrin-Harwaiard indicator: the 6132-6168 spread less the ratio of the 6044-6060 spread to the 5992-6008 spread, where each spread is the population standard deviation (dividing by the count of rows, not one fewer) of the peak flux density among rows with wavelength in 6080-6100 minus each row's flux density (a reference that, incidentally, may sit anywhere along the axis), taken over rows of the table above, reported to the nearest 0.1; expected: -2.4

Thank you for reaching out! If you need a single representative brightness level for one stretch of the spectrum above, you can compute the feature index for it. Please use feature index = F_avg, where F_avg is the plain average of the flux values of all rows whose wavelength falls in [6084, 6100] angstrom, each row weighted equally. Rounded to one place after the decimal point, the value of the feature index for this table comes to 12.8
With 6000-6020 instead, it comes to 11.6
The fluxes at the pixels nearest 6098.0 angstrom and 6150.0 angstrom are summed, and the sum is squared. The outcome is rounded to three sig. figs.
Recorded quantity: 681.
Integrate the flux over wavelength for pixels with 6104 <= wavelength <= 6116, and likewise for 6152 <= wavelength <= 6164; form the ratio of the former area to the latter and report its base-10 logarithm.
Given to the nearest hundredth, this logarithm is 0.04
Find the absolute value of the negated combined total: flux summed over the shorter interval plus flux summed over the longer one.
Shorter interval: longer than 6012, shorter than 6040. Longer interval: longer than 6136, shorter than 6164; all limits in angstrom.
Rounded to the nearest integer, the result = 182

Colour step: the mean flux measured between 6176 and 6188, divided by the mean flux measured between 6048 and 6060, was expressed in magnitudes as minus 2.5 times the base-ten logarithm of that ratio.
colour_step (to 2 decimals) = -0.23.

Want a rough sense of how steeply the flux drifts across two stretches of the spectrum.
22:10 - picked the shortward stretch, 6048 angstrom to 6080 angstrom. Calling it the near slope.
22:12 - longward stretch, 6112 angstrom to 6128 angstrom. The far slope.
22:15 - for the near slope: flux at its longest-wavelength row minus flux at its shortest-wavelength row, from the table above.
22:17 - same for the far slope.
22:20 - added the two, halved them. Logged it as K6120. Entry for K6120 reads -0.75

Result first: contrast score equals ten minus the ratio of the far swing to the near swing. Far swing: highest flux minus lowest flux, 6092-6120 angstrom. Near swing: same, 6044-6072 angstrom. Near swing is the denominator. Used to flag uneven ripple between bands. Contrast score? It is 9.39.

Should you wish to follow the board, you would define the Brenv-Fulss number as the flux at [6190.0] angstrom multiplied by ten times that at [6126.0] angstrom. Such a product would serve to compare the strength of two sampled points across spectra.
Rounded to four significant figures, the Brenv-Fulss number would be 1651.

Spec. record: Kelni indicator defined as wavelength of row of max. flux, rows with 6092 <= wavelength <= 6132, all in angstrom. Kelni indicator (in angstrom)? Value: 6114.0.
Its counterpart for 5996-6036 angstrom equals 6034.0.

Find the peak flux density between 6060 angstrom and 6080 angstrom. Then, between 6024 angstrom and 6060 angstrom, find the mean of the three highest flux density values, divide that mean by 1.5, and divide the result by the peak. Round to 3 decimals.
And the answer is 0.644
